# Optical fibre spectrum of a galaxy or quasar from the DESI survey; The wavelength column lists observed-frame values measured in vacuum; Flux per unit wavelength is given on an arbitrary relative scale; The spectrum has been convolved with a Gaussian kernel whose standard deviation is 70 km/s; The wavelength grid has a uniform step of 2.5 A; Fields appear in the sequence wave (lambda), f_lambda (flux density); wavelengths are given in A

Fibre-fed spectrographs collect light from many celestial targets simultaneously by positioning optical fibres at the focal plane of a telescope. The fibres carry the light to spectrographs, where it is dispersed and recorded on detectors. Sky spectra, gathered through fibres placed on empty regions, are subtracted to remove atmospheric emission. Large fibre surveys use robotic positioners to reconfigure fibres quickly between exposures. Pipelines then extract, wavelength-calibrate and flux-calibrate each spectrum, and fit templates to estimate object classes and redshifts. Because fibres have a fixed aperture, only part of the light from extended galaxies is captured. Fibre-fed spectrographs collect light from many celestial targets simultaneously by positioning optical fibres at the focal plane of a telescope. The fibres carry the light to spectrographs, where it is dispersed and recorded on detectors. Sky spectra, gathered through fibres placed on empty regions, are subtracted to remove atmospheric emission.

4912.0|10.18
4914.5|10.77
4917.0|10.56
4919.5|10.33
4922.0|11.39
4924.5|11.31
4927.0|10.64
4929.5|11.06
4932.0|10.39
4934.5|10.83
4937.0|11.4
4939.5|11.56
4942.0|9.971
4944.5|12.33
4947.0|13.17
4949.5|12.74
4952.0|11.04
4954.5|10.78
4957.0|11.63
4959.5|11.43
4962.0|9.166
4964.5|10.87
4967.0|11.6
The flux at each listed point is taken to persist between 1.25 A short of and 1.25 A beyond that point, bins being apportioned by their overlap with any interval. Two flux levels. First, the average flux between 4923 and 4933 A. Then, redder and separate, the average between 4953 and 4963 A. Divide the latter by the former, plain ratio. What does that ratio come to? 0.99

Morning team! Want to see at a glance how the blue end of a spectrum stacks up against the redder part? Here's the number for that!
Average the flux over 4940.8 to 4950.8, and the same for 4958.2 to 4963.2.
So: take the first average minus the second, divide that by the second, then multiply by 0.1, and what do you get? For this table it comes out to 0.017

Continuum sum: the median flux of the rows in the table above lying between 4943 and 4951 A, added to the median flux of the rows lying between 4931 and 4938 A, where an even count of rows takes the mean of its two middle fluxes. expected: 23.6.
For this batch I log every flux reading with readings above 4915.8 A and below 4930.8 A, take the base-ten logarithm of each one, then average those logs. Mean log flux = 1.04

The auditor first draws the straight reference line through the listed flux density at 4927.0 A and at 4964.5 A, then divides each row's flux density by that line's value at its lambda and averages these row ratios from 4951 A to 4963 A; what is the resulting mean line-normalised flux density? 1.00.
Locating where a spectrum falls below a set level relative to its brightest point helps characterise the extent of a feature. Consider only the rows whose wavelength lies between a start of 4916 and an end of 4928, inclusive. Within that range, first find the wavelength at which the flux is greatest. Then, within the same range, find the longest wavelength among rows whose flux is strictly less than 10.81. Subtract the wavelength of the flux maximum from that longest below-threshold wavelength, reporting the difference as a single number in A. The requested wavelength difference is 5.0 A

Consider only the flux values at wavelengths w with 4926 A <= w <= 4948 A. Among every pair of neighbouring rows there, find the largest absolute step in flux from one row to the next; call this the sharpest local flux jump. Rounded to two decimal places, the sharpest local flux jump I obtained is 2.36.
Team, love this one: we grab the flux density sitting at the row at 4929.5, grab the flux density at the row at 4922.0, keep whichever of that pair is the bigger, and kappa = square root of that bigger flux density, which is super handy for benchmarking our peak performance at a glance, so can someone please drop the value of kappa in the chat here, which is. 3.37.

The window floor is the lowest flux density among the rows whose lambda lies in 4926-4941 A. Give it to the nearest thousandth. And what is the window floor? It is 10.390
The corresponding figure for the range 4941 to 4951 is 9.971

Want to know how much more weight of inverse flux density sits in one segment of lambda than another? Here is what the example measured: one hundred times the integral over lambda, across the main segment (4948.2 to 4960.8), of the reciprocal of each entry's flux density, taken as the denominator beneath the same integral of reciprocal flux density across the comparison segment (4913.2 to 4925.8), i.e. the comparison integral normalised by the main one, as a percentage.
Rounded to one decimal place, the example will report 105.8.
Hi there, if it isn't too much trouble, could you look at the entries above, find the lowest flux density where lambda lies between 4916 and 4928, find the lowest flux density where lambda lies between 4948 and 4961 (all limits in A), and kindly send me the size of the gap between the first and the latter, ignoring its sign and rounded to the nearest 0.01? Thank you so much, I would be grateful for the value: 0.45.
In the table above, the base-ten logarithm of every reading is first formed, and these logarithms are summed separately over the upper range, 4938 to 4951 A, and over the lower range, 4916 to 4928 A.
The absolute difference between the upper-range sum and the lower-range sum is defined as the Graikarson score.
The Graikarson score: 0.20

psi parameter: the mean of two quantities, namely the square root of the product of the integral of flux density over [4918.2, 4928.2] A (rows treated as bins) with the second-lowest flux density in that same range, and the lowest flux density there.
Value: 22.2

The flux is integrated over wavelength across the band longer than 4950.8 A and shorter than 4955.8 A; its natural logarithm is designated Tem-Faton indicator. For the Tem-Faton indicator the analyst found 4.00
